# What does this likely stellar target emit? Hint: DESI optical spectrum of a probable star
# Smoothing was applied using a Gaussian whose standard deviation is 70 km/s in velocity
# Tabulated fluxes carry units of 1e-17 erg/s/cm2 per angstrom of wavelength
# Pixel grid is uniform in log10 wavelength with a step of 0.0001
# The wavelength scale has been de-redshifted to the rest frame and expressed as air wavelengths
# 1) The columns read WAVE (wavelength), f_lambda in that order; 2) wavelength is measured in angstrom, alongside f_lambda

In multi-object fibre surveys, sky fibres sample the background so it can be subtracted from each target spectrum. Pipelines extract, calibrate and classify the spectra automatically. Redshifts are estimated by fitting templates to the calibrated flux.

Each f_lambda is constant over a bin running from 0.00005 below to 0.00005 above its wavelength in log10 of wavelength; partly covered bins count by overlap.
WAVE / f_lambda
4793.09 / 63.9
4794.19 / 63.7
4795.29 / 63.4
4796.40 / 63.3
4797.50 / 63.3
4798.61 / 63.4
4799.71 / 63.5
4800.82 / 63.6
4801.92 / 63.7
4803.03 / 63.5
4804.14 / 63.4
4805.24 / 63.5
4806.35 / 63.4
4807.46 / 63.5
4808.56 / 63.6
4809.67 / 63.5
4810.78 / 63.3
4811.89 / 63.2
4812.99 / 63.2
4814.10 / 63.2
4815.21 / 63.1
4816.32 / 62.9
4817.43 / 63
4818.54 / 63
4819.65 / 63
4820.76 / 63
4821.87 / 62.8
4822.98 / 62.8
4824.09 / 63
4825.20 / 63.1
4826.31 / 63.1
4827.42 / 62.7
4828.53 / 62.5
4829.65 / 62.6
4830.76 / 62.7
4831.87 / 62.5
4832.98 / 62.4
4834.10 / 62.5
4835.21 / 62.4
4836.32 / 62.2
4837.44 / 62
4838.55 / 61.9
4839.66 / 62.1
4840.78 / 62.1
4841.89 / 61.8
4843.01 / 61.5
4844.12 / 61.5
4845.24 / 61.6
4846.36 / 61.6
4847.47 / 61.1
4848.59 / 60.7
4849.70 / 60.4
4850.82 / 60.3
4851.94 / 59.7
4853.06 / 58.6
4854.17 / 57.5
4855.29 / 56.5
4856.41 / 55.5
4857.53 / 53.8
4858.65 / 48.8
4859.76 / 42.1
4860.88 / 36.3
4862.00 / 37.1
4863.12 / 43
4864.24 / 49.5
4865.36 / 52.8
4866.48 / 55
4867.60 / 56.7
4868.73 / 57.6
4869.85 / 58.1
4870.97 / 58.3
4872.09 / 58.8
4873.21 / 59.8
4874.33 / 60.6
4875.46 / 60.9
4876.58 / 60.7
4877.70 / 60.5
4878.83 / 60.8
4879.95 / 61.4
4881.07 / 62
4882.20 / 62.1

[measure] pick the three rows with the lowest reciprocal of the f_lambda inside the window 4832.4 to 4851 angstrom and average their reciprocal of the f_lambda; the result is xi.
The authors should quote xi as 0.0160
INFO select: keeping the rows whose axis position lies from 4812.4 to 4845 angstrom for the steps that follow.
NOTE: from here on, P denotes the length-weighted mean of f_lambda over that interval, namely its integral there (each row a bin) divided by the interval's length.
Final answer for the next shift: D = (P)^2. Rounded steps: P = 62.57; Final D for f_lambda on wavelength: 3915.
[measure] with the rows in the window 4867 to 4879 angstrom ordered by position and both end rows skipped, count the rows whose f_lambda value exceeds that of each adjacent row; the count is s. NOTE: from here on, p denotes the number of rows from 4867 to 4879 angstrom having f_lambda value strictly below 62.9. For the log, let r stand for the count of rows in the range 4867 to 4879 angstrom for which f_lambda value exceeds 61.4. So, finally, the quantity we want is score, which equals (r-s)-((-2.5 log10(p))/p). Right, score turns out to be -0.8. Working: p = 11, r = 0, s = 1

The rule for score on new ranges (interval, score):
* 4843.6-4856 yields 3.2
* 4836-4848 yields 10.2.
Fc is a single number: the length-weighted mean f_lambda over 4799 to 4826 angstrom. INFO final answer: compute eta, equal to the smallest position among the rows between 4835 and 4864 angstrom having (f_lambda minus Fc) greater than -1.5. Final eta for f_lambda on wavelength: 4835.21 angstrom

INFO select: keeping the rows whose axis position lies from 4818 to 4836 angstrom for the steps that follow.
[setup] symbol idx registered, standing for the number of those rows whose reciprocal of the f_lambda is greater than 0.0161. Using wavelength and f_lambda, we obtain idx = 0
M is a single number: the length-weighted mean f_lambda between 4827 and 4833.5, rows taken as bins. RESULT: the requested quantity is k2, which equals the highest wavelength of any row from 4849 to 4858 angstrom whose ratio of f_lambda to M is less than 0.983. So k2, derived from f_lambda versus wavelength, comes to 4857.53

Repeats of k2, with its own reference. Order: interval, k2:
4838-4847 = 4844.12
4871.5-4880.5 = 4879.95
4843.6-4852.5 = 4851.94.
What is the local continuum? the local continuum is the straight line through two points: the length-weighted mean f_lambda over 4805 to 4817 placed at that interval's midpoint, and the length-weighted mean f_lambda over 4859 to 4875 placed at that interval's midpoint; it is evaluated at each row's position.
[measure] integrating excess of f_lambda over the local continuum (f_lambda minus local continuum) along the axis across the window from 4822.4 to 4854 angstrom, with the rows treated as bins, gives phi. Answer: 128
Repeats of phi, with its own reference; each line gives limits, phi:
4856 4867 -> -63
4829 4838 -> 33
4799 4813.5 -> -12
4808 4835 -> 49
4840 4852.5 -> 63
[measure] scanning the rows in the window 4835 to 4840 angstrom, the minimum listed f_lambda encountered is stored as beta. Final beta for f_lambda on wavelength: 61.9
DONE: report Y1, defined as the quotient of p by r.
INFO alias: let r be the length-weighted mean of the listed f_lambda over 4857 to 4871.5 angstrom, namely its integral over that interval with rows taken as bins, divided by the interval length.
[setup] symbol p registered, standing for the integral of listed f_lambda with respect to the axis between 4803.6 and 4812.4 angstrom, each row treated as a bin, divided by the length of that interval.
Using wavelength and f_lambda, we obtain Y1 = 1.27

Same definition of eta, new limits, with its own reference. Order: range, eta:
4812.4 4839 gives 4812.99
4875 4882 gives 4881.07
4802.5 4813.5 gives 4803.03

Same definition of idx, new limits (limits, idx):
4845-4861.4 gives 15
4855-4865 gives 9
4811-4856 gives 17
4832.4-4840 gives 3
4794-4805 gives 0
